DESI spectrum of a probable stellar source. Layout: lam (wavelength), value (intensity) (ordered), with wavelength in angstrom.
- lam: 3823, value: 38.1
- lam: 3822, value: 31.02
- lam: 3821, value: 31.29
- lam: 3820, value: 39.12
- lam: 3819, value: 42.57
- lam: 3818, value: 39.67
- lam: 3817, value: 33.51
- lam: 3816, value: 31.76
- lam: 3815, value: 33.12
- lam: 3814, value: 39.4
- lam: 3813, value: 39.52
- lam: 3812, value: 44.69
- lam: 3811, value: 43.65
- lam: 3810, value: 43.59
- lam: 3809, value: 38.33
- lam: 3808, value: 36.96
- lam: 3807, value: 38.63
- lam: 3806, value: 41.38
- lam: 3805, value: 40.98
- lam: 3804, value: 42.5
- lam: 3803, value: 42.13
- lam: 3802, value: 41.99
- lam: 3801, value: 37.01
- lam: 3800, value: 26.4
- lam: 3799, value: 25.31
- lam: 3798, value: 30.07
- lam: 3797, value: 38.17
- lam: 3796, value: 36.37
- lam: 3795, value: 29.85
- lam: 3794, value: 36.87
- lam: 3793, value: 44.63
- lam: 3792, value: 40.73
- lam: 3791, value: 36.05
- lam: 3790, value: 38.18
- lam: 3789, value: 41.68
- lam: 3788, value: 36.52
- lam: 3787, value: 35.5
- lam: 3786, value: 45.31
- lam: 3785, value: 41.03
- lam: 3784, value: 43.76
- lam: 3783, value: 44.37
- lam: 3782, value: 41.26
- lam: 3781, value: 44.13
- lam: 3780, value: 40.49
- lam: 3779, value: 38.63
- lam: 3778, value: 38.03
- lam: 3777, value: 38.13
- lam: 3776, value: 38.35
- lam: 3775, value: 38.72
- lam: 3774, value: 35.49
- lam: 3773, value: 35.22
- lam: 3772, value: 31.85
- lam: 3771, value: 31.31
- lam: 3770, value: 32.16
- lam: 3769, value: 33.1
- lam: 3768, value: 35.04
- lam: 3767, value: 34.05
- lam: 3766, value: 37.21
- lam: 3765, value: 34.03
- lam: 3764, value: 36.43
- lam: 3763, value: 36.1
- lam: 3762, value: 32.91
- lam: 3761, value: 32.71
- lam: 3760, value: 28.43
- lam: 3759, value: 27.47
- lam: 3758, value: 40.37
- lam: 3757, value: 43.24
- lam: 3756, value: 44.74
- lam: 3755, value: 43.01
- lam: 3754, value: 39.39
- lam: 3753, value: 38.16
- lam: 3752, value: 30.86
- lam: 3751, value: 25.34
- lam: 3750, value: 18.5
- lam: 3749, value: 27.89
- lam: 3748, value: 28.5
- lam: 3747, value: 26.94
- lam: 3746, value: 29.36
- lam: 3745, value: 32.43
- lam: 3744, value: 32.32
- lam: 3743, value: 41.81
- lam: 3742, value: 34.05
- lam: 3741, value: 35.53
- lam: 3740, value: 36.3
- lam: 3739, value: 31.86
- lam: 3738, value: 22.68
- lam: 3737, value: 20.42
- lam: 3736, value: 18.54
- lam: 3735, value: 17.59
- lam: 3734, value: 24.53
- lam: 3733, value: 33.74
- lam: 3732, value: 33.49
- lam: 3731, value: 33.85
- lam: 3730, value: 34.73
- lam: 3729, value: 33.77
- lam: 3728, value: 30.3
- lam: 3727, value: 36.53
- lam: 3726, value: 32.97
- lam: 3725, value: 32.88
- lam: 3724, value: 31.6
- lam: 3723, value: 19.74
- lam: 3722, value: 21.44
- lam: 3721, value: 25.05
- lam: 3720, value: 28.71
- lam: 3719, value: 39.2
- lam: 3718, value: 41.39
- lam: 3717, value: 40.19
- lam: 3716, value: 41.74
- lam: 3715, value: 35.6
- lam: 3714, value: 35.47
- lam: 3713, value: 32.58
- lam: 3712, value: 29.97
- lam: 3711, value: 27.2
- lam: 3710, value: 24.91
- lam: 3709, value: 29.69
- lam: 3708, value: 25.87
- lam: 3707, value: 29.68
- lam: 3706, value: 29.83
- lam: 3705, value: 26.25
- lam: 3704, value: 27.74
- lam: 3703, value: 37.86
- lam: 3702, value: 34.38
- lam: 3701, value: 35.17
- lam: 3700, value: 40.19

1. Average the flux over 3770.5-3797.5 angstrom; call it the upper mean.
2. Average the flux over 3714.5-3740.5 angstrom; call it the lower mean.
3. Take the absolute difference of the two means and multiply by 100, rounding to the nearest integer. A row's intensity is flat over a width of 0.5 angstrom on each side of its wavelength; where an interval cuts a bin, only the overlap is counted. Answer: 782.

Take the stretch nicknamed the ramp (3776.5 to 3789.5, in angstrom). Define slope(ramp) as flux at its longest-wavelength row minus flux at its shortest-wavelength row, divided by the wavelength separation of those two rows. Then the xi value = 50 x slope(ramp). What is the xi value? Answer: 15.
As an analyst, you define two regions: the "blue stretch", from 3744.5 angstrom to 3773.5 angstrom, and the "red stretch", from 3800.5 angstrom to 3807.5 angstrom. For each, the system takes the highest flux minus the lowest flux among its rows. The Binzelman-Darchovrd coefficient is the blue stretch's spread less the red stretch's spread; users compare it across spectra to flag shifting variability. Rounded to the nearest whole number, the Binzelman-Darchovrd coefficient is 21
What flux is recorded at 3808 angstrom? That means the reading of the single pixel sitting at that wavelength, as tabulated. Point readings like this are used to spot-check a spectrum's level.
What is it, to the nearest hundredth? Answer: 36.96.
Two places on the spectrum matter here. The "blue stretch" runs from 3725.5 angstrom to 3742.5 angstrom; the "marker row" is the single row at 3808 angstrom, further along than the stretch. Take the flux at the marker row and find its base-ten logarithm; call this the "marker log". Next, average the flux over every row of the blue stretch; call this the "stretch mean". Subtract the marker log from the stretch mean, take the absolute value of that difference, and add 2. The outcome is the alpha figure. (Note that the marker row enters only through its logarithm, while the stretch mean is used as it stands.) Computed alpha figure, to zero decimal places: 30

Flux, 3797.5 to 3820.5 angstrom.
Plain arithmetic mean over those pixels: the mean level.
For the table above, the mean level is 38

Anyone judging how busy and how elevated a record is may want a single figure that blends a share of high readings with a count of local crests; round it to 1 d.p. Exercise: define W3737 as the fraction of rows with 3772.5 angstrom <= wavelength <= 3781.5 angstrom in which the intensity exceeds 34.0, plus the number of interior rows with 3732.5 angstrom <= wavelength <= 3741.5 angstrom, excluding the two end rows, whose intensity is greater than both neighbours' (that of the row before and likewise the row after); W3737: 2.0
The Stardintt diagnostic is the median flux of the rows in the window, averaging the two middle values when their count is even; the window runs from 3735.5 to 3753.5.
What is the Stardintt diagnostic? 30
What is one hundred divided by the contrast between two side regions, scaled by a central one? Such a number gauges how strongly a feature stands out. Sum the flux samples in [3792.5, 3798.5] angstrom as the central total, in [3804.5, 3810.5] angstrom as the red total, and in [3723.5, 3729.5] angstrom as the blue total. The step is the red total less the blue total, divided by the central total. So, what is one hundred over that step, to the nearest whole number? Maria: 516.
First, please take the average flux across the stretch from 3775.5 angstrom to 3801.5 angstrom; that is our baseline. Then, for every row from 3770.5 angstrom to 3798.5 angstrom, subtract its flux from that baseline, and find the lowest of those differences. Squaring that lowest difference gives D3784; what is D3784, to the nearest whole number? 54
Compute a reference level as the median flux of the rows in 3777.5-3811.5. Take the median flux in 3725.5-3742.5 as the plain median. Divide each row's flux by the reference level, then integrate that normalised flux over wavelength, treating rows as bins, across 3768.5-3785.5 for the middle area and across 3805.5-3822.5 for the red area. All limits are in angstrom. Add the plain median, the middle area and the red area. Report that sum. 66.2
